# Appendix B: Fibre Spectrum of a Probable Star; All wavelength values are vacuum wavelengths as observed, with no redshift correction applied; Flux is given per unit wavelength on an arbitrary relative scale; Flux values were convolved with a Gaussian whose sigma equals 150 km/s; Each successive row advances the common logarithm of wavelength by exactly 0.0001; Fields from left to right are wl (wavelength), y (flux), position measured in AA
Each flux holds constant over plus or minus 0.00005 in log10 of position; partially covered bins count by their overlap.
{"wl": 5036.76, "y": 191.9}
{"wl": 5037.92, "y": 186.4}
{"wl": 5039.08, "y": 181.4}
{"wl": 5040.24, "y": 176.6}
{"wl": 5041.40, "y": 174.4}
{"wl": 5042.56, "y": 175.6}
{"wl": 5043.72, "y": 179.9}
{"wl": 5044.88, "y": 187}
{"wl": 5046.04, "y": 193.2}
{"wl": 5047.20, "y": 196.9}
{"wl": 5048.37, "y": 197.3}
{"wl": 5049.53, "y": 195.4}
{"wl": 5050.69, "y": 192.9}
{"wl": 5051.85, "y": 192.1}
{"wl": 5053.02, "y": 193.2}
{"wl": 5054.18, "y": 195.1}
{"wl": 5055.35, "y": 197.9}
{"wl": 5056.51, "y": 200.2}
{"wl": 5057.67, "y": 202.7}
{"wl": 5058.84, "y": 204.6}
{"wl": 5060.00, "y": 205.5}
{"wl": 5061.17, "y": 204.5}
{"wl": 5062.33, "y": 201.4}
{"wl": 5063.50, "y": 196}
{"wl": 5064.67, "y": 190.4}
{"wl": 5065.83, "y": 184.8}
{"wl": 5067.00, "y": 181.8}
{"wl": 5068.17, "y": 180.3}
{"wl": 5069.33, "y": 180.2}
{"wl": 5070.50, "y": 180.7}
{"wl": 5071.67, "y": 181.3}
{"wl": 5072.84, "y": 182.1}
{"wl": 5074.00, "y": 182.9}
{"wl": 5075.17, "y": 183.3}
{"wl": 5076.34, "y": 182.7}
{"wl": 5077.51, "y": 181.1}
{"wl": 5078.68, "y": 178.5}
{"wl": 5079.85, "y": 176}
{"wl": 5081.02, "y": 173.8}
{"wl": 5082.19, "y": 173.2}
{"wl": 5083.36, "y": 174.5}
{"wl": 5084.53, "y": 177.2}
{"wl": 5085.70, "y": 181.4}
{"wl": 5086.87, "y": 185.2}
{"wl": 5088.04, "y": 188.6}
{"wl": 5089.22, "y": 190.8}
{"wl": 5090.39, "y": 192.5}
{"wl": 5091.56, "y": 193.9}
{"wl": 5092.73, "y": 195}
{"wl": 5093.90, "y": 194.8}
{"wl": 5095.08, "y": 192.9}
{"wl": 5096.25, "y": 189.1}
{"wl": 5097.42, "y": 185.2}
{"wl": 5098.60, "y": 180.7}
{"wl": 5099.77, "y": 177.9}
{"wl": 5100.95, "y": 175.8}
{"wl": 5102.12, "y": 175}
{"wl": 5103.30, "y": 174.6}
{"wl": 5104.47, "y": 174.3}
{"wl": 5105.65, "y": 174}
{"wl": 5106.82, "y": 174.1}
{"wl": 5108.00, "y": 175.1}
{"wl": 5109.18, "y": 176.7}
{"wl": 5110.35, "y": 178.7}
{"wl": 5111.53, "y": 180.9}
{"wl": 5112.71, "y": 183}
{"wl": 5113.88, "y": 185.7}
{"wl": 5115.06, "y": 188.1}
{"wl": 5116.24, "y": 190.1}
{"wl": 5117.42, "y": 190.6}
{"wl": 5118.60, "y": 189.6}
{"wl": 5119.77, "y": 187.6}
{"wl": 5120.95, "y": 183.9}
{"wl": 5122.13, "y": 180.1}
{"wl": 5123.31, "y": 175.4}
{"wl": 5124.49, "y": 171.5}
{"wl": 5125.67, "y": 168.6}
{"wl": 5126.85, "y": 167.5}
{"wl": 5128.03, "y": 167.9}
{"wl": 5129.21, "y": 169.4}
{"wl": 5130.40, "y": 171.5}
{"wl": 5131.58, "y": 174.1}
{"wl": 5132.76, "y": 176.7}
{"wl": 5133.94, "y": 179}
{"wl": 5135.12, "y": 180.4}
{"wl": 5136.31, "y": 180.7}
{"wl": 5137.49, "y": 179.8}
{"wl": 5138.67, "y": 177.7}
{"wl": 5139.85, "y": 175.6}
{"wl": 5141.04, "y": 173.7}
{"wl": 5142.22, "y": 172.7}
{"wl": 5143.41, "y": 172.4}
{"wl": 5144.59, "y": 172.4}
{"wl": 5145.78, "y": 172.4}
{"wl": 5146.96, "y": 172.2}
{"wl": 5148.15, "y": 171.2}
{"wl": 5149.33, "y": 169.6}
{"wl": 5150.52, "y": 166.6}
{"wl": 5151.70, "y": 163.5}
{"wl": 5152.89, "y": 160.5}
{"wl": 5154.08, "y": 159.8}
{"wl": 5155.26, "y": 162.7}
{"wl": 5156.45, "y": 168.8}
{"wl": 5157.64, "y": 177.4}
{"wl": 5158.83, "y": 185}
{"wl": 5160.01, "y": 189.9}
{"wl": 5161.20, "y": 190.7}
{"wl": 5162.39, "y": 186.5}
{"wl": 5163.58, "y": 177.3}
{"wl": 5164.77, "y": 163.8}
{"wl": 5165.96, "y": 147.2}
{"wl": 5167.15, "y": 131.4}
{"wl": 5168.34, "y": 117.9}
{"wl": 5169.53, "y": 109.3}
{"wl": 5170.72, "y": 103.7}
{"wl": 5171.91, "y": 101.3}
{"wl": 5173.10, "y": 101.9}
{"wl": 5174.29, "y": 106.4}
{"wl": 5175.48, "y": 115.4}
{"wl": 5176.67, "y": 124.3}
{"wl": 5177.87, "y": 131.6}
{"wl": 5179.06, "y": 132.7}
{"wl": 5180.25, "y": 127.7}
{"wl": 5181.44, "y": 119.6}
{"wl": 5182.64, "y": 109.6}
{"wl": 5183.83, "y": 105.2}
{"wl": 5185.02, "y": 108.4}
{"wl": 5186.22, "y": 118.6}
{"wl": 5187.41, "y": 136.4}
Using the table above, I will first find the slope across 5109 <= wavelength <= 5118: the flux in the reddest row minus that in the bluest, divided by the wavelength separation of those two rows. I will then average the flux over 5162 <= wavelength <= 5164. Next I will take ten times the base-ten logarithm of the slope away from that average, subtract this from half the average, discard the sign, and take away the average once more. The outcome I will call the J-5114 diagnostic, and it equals -93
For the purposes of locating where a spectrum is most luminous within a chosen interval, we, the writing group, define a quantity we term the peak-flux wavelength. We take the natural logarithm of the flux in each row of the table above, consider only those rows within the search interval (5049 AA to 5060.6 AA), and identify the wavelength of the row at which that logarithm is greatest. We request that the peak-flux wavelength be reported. 5060.00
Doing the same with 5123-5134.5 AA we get 5133.94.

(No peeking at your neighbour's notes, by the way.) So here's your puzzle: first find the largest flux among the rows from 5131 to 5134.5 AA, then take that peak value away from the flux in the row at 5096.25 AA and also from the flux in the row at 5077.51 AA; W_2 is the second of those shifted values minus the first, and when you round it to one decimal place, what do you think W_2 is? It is -8.0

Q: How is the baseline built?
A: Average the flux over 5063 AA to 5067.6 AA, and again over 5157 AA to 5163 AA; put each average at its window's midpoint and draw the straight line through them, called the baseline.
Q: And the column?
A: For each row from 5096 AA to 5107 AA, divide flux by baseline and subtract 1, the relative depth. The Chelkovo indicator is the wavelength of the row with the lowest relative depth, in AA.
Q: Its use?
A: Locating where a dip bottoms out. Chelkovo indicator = 5105.65 AA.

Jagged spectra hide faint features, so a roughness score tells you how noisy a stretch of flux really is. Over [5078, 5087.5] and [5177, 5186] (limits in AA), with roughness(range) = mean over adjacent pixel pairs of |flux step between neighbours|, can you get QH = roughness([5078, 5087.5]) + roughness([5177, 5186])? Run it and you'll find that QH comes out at 7.8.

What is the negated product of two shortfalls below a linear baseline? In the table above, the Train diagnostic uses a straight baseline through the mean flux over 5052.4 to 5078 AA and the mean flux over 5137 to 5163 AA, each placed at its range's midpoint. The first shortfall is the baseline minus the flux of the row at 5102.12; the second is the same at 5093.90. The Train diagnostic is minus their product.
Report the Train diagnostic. 82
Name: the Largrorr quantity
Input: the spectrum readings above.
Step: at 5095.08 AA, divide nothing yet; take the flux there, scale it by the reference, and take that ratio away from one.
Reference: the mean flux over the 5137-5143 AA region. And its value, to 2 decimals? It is -0.10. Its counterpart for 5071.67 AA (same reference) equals -0.03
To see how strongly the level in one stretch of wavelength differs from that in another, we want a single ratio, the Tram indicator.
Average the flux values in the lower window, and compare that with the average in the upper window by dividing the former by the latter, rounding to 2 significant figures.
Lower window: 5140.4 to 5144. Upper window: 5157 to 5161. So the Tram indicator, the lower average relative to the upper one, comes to 0.94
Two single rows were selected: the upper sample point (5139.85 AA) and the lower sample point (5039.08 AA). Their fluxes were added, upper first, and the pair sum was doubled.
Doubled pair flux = 714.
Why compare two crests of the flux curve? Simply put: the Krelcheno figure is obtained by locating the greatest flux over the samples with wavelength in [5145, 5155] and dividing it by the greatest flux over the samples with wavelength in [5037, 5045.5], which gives 0.92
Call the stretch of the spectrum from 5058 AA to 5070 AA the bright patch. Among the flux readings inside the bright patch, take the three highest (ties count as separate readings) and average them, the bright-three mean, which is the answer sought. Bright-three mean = 205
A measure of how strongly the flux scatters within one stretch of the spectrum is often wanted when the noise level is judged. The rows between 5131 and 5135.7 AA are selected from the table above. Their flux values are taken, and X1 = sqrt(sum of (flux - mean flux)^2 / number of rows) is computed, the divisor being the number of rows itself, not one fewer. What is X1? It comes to 2.4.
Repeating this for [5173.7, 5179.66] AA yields 10.0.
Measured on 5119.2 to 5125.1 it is 5.8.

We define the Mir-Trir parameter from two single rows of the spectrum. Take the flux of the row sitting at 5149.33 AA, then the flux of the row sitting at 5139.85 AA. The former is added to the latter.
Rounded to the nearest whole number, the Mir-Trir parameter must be 345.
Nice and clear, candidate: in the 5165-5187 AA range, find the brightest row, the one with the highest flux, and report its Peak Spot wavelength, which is 5165.96 AA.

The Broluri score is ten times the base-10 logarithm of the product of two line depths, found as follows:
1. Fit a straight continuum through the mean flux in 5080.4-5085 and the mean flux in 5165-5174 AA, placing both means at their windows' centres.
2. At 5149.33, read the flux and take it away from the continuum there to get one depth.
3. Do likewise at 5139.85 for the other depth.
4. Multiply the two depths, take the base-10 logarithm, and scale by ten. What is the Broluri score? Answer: 32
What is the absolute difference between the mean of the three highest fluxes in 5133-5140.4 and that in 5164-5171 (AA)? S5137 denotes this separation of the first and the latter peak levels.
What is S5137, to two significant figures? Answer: 33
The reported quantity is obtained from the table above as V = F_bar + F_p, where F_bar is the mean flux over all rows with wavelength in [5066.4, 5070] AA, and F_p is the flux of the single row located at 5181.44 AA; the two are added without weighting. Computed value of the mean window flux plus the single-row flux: 300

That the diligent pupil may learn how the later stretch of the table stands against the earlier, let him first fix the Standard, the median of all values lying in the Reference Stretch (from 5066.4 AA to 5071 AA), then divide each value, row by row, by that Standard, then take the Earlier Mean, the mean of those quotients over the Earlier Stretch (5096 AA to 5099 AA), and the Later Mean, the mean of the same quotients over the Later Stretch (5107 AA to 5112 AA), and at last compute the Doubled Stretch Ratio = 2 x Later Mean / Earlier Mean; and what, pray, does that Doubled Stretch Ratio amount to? 1.92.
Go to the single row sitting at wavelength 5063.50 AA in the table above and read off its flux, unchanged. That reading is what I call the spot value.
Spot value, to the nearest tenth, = 196.0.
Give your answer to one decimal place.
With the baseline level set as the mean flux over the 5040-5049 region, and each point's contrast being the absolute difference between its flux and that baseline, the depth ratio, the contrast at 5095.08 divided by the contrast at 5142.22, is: 0.6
